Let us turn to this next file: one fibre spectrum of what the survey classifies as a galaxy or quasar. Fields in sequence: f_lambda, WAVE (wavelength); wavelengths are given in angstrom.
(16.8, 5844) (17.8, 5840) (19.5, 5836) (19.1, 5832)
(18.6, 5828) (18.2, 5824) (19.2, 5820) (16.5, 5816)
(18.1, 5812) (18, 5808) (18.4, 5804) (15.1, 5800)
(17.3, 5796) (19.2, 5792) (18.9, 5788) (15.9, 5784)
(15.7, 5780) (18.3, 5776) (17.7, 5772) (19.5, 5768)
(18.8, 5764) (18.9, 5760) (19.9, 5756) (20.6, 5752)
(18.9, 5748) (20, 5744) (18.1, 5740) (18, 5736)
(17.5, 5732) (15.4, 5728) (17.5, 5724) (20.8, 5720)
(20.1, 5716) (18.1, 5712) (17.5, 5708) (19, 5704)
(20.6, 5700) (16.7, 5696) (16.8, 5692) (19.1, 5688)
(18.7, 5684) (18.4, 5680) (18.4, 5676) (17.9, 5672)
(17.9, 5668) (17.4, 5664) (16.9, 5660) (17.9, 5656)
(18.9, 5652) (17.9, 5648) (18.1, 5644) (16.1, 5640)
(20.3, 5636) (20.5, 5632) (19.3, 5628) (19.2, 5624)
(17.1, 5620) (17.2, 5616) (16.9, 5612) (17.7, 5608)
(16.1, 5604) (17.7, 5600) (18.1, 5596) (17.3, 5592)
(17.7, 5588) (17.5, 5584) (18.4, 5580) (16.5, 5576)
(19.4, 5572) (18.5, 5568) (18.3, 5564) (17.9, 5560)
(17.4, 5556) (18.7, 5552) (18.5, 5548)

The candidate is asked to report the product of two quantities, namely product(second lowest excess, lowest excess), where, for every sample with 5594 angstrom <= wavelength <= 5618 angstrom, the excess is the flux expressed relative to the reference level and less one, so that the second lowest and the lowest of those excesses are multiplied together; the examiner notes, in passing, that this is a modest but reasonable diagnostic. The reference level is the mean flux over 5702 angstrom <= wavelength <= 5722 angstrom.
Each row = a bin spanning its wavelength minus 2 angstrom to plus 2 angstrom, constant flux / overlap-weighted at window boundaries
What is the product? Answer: 0.018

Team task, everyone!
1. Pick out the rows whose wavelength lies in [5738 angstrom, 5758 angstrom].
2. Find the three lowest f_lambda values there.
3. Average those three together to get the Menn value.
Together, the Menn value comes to 19.0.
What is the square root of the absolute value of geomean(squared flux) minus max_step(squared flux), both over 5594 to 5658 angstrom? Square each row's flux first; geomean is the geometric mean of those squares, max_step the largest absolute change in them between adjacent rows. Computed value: 13.1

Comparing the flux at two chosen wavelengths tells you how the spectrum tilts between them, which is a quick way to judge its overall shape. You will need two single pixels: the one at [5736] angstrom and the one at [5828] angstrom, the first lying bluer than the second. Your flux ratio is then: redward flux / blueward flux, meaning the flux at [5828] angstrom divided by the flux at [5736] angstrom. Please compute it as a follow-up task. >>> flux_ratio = 1.03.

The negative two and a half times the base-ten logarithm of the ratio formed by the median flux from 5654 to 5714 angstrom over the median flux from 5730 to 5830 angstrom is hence 0.02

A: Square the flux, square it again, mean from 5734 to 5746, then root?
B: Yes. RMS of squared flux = 352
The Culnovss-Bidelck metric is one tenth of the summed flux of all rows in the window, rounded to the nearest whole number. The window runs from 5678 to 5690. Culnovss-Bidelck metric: 6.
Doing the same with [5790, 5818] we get 12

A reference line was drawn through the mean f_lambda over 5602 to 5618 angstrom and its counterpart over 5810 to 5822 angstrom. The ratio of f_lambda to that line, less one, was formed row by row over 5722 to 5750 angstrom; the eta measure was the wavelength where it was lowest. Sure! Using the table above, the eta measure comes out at 5728 angstrom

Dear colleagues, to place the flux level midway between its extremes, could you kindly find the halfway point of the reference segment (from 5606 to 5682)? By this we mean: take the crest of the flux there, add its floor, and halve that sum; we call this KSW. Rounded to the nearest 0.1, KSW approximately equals 18.3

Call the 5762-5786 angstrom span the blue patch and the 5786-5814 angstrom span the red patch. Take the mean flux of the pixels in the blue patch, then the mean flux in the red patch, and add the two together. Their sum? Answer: 35.5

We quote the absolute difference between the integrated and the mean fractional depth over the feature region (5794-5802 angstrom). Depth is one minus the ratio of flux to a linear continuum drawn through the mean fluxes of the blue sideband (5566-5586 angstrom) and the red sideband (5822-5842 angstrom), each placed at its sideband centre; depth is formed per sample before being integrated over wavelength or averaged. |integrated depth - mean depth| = 0.89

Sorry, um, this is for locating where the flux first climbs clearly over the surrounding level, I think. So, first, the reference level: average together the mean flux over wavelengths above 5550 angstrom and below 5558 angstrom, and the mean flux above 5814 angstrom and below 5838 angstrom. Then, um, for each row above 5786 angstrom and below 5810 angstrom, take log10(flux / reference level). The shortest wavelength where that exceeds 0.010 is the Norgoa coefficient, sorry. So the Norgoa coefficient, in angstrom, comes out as 5788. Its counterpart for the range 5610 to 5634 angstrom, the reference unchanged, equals 5624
